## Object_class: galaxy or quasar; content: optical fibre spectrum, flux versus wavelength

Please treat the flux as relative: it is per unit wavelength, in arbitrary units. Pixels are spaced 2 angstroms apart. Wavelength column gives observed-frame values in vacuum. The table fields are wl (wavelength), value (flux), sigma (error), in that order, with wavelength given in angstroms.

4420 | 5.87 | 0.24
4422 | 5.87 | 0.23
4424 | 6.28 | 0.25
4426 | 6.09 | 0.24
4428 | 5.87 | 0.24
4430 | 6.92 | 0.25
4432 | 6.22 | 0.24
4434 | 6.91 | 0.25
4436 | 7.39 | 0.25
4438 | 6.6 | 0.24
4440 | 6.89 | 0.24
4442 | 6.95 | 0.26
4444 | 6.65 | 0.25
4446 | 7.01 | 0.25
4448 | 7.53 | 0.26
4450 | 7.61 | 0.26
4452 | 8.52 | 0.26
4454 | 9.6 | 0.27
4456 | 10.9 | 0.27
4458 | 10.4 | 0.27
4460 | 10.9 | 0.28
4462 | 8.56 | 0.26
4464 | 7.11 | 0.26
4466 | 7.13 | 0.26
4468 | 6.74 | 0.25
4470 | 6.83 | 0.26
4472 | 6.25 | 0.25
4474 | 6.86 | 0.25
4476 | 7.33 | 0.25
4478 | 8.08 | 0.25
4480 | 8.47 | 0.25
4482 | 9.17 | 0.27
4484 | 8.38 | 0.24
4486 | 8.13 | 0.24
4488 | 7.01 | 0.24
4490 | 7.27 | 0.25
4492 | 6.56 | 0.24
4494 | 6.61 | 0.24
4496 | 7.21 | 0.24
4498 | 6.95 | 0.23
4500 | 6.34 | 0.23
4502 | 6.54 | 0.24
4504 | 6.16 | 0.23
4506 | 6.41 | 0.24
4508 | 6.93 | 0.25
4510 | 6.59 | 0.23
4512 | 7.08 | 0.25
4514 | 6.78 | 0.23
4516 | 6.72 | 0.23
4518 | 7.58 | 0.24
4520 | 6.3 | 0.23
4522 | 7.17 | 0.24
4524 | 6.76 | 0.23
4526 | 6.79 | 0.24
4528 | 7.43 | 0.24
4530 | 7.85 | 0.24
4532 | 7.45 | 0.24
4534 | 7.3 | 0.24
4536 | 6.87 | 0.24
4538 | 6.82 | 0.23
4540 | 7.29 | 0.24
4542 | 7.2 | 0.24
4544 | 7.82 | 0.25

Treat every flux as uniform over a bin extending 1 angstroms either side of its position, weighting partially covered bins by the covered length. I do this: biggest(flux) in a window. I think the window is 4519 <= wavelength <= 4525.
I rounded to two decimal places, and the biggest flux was 7.17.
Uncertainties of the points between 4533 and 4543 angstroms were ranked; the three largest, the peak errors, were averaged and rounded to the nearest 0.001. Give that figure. 0.240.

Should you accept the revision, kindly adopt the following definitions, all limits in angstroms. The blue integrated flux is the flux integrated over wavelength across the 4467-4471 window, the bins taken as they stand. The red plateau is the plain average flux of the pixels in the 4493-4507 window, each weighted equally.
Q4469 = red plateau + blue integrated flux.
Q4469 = 34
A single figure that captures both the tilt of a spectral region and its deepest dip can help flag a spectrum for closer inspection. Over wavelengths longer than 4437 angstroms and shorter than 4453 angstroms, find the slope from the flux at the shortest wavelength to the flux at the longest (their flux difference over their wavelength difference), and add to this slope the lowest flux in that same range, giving 6.7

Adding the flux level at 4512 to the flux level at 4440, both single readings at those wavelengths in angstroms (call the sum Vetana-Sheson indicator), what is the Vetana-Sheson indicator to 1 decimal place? 14.0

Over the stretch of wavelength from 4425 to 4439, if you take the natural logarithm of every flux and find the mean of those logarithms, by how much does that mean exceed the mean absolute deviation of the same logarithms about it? 1.813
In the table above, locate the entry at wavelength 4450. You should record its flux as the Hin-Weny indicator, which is 7.61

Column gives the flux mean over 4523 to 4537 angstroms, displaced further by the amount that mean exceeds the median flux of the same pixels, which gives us 7.11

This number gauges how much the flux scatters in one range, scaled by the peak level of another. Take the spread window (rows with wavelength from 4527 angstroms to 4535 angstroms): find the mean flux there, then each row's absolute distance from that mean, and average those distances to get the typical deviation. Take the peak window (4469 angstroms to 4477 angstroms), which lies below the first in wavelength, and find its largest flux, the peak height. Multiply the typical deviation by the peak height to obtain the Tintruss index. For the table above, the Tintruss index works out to 1.26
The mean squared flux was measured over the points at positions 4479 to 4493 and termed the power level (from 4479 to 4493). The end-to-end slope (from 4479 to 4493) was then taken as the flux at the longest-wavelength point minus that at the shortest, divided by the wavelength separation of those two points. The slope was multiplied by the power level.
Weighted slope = -10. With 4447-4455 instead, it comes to 24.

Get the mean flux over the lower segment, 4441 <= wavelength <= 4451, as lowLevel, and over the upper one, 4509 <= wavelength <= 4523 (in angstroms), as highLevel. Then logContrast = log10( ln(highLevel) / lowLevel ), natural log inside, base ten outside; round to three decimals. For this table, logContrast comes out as -0.569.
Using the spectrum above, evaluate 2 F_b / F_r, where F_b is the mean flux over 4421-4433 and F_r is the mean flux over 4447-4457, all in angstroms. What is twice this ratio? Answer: 1.4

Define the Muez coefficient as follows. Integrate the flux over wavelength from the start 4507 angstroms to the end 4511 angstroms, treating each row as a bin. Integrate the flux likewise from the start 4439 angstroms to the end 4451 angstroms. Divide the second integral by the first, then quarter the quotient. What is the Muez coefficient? 0.79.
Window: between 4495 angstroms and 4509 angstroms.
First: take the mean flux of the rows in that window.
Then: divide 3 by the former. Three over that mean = 0.45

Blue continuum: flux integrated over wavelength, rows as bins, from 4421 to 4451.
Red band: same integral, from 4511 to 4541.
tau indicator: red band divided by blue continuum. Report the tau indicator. 1.05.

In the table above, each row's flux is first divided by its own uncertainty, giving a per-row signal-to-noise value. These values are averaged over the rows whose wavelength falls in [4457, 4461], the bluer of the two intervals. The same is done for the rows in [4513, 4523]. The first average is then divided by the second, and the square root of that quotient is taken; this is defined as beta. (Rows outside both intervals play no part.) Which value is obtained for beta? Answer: 1.15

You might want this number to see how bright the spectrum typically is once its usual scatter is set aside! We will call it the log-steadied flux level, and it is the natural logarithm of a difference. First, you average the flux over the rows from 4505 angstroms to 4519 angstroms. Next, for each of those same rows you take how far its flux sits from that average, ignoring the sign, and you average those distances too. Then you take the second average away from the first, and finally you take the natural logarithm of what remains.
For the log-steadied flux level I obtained 1.89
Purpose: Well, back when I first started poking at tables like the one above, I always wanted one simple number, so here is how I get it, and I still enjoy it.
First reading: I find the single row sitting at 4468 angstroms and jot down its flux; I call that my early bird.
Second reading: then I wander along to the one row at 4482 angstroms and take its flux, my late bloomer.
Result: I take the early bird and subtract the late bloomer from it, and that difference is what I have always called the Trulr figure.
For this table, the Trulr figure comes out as -2.4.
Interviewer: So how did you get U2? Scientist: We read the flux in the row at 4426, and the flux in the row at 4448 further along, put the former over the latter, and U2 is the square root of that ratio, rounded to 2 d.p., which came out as 0.90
